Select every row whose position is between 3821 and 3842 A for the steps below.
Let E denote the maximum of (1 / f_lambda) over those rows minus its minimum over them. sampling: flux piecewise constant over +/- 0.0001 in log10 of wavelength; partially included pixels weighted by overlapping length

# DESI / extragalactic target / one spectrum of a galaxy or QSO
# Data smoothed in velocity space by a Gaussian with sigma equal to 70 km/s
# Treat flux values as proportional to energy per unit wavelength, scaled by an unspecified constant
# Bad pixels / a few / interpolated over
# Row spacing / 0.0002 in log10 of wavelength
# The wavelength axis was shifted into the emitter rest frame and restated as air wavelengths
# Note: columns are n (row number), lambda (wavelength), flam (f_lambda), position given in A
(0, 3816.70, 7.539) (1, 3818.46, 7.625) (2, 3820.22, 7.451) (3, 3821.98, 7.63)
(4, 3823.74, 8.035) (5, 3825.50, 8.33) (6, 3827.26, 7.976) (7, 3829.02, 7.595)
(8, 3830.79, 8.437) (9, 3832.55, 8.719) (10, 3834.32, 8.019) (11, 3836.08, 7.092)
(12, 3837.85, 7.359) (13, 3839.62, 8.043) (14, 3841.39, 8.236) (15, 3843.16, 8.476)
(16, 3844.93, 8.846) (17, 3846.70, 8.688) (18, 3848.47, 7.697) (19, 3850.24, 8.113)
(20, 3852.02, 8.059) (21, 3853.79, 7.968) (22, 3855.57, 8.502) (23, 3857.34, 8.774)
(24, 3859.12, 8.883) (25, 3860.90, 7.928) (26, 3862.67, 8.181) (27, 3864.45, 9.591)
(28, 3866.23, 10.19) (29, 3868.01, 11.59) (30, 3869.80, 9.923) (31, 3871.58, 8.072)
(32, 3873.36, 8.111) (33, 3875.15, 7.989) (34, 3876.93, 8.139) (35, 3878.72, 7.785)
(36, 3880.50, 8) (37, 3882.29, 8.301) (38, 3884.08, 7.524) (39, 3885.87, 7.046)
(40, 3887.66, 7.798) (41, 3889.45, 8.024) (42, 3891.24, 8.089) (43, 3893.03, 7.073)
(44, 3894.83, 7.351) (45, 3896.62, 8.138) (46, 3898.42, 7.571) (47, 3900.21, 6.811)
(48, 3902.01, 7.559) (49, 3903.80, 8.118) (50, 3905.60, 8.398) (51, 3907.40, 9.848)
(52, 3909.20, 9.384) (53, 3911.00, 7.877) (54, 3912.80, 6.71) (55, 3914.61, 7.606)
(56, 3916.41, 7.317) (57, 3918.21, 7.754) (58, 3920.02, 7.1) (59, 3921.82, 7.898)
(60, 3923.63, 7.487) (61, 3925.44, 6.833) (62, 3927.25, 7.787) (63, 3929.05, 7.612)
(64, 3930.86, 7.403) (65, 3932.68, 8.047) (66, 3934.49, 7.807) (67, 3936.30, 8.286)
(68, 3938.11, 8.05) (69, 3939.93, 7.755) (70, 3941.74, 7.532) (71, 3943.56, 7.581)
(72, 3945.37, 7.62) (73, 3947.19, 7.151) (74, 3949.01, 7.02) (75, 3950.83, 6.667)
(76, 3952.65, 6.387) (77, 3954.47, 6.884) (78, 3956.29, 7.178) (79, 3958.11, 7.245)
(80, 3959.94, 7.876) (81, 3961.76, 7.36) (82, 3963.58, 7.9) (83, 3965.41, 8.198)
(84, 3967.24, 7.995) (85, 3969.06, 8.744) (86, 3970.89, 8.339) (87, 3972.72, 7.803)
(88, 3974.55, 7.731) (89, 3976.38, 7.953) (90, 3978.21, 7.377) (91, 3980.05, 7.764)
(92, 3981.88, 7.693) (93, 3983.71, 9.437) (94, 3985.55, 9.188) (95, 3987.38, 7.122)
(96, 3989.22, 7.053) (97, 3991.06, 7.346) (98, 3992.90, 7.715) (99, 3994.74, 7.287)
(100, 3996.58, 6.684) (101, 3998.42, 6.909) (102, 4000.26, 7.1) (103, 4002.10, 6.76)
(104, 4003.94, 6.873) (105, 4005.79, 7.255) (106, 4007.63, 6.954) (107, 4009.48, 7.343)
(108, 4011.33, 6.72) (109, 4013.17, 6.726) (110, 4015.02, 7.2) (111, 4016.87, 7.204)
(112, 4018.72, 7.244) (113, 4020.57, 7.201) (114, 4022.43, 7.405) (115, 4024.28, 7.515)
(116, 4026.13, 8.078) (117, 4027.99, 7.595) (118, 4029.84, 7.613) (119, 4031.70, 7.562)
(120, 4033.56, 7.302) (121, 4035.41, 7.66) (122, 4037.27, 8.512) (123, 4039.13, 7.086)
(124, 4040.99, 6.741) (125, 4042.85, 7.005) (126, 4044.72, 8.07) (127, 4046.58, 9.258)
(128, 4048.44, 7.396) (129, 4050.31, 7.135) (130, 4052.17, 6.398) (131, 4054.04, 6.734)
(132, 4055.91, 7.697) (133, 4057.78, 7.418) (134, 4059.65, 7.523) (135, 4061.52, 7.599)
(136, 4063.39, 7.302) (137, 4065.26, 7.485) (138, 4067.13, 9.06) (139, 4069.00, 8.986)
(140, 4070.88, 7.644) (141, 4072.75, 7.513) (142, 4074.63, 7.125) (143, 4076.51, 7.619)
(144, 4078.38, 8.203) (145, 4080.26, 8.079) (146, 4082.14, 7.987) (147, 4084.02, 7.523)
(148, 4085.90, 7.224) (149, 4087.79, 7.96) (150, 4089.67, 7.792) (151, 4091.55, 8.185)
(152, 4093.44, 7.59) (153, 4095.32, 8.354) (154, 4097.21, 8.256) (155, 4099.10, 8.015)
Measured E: 0.026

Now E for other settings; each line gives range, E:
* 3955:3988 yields 0.034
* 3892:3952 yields 0.048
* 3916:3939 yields 0.026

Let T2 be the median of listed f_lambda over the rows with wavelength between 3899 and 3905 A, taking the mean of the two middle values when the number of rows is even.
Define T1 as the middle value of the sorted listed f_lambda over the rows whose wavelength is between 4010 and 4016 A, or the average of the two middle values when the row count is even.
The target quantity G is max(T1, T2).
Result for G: 7.6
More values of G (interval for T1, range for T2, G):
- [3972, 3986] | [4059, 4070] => 7.8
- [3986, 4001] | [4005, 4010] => 7.3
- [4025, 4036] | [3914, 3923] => 7.6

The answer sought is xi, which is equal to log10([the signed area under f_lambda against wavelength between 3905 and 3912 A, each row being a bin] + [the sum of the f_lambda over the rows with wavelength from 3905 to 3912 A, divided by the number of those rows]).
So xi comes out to 1.85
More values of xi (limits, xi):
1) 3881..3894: 2.03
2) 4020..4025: 1.65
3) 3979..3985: 1.77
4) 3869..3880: 2.00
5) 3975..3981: 1.73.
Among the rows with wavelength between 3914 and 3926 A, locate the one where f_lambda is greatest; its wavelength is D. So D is 3921.82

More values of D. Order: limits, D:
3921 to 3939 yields 3936.30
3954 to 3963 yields 3959.94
